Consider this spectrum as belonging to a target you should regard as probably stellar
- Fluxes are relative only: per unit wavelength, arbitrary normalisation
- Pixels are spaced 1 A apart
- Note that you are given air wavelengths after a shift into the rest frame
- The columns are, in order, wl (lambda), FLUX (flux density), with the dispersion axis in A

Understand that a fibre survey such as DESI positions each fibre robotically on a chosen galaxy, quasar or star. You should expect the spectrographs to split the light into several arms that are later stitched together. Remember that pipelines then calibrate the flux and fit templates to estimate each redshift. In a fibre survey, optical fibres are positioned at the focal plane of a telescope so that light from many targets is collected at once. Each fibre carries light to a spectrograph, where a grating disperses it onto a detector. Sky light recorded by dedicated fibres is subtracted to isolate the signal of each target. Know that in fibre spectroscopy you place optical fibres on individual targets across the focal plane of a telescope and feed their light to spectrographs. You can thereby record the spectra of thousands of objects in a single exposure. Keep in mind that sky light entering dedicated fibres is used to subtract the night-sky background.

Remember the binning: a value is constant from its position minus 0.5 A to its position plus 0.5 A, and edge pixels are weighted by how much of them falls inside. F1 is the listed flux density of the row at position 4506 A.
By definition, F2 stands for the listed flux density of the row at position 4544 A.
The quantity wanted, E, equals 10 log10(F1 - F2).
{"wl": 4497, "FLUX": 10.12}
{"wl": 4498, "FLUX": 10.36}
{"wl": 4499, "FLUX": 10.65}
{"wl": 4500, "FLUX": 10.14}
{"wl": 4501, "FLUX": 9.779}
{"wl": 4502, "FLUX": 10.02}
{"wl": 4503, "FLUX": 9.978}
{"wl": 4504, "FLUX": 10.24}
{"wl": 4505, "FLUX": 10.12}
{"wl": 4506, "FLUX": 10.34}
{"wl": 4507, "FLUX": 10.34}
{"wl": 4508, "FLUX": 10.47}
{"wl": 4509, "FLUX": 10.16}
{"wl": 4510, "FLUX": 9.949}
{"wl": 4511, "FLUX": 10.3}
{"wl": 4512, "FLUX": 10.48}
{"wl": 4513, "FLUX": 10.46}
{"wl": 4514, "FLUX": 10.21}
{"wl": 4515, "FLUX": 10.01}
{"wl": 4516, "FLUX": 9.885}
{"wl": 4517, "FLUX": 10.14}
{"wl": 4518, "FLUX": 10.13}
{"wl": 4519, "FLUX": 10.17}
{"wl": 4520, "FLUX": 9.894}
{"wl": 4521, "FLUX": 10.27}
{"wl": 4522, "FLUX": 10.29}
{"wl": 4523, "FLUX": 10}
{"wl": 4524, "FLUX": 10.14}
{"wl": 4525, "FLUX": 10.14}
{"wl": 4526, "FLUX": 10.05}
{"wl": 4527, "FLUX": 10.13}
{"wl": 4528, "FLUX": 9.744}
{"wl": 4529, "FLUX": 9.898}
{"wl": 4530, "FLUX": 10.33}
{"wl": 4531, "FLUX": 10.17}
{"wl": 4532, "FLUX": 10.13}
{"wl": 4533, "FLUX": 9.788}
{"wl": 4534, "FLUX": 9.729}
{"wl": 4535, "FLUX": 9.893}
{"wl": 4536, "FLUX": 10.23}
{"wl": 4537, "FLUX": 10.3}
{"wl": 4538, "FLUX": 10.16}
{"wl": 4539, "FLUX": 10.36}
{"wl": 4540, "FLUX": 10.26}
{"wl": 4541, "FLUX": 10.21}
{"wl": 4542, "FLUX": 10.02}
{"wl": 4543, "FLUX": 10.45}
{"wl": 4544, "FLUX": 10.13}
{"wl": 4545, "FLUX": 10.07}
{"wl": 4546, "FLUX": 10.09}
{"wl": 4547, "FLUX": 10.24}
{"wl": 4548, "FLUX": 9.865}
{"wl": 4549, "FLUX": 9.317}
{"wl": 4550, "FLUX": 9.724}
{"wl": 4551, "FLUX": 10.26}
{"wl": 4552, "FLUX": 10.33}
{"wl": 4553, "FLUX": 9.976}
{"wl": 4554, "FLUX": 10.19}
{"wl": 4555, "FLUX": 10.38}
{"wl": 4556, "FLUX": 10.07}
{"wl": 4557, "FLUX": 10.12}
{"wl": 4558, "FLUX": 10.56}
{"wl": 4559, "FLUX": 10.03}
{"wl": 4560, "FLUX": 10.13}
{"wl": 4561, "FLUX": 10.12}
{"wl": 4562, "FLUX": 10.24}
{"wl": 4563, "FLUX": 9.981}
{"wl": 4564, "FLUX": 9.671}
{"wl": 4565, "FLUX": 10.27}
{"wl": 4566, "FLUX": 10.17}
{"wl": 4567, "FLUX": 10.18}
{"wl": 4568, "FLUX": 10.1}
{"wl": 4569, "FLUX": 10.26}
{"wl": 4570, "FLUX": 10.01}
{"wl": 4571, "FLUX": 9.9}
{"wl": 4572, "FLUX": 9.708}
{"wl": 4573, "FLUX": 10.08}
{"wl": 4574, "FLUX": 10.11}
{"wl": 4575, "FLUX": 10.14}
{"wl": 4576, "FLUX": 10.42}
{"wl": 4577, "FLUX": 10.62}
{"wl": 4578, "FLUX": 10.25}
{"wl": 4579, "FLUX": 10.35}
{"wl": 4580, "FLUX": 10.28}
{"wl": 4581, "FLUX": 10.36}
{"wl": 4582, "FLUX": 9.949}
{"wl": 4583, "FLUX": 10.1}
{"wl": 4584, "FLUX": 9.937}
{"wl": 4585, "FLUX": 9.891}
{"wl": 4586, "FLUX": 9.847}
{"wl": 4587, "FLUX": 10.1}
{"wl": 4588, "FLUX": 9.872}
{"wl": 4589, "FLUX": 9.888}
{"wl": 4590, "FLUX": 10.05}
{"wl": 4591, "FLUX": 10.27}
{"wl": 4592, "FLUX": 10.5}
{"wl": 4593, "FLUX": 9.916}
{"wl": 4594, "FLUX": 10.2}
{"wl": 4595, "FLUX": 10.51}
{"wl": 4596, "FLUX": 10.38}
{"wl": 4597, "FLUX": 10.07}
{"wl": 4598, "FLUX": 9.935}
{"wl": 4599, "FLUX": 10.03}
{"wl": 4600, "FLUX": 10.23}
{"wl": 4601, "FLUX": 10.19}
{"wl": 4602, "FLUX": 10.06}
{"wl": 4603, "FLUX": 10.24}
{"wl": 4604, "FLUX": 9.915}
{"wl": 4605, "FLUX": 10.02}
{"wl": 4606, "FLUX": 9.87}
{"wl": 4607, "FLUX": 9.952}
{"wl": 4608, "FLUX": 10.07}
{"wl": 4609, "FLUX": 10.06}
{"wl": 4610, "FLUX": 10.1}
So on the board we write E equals -6.8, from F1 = 10.34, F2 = 10.13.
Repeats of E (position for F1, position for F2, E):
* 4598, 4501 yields -8.1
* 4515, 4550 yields -5.4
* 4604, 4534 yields -7.3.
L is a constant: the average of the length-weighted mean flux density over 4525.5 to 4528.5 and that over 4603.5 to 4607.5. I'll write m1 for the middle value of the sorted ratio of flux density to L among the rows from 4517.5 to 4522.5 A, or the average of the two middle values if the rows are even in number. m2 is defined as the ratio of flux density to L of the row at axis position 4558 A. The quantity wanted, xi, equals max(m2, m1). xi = 1.06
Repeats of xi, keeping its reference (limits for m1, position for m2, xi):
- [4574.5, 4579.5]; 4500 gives 1.04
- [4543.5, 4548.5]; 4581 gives 1.04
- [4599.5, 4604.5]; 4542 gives 1.02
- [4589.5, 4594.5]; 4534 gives 1.02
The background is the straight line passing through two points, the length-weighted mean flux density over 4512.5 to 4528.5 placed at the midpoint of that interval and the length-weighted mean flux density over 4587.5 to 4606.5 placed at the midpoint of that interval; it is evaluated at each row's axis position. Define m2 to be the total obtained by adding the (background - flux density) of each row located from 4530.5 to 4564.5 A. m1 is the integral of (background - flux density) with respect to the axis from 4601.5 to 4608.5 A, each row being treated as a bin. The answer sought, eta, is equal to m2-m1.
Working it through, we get -0.2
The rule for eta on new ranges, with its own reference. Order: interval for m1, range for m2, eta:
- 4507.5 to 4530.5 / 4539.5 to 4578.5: 0.4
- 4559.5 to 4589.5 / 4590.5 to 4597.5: -1.4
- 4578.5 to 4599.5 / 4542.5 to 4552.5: 0.7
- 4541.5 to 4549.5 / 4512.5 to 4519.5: -1.0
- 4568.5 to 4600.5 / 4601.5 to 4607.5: 1.2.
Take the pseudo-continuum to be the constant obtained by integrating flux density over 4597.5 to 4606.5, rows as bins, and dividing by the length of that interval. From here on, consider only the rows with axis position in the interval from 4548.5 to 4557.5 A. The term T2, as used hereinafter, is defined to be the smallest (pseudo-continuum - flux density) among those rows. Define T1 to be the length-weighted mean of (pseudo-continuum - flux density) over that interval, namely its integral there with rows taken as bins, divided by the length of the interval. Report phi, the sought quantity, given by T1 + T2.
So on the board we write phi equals -0.31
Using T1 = 0.014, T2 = -0.33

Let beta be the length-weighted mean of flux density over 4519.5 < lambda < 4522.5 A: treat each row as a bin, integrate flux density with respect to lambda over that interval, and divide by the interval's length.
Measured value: 10.2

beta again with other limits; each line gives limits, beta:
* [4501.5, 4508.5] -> 10.2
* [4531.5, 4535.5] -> 9.9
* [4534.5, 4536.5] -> 10.1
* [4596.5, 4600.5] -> 10.1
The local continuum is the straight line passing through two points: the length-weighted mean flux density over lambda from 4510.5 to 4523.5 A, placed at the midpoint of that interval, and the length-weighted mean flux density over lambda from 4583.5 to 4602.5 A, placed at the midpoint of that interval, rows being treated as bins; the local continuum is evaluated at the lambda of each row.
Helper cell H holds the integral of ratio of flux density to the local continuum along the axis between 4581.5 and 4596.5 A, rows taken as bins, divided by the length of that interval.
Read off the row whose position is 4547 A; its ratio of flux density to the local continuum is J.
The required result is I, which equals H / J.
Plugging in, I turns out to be 0.99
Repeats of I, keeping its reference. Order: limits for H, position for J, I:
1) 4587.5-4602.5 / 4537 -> 0.99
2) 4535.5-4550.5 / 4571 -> 1.02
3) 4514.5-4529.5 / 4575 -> 0.99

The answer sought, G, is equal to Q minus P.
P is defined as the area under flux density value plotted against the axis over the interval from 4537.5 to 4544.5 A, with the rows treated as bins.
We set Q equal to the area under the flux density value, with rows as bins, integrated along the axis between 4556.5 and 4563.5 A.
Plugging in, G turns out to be -0.4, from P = 71.6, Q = 71.2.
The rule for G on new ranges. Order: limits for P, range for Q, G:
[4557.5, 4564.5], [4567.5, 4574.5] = -0.6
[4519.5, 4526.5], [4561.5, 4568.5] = -0.2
